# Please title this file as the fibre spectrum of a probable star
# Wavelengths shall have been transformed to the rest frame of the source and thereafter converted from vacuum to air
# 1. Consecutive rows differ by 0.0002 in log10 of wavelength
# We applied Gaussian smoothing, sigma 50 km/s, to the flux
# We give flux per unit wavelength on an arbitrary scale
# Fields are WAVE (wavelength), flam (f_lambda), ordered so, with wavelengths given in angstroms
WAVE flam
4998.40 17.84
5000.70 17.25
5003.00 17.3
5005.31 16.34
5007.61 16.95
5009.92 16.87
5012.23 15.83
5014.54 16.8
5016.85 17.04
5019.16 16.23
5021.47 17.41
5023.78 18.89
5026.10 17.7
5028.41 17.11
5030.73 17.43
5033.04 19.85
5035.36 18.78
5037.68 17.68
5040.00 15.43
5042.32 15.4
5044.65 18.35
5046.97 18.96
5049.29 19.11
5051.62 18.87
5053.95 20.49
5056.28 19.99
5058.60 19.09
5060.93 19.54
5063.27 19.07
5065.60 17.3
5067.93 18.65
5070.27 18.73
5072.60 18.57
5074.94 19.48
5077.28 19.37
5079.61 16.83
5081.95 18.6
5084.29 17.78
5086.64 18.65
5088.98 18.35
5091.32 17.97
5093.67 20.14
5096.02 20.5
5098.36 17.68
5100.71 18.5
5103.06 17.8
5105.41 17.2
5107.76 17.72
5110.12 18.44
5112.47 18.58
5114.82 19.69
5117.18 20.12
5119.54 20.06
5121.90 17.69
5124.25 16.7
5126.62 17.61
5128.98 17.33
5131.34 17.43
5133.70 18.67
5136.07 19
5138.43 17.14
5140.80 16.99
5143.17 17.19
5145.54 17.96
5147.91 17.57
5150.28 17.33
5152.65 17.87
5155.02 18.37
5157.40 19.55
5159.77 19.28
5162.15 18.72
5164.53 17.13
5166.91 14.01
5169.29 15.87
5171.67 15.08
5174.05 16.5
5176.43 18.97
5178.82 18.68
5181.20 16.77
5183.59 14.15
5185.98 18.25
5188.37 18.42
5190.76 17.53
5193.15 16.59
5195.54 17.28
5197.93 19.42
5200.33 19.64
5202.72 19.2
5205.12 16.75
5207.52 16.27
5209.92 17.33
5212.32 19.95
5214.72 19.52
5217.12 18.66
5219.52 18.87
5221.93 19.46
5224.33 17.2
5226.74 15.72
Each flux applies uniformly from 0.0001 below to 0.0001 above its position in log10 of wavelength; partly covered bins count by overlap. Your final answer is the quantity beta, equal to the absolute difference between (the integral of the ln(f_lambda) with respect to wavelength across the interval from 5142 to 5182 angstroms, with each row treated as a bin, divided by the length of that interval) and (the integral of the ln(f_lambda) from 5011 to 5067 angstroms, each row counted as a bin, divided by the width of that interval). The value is 0.031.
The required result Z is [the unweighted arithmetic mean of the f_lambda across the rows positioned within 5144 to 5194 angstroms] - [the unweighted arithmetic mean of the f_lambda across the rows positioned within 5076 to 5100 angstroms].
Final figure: -1.2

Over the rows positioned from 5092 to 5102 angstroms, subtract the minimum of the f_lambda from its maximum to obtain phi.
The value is 2.8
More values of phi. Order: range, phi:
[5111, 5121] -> 1.5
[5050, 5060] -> 1.6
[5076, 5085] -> 2.5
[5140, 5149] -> 1.0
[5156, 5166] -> 2.4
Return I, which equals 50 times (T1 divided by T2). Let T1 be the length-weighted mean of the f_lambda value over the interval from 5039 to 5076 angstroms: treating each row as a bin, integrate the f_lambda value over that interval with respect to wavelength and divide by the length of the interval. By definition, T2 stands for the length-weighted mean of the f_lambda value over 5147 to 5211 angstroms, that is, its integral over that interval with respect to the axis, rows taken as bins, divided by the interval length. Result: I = 53.1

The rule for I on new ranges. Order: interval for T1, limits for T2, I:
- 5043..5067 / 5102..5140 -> 52.2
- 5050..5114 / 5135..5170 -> 53.0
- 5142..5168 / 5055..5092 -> 47.6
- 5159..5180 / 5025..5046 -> 48.7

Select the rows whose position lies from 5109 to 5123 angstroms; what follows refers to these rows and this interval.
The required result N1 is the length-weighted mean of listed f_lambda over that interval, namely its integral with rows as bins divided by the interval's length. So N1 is 19.1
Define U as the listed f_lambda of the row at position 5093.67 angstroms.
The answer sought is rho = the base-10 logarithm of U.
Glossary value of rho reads 1.30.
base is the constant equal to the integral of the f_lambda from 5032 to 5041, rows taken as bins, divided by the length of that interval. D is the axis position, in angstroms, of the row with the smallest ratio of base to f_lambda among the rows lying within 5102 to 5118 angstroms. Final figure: 5117.18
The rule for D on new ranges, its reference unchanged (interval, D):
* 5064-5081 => 5074.94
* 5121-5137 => 5136.07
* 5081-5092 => 5086.64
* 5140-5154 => 5145.54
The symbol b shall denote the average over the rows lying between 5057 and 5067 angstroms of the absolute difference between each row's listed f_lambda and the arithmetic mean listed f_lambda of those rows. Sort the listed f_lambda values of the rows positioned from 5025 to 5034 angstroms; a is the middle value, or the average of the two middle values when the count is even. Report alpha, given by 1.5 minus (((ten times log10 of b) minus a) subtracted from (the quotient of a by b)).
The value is -42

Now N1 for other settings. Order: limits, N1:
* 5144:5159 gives 18.1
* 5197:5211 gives 18.1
